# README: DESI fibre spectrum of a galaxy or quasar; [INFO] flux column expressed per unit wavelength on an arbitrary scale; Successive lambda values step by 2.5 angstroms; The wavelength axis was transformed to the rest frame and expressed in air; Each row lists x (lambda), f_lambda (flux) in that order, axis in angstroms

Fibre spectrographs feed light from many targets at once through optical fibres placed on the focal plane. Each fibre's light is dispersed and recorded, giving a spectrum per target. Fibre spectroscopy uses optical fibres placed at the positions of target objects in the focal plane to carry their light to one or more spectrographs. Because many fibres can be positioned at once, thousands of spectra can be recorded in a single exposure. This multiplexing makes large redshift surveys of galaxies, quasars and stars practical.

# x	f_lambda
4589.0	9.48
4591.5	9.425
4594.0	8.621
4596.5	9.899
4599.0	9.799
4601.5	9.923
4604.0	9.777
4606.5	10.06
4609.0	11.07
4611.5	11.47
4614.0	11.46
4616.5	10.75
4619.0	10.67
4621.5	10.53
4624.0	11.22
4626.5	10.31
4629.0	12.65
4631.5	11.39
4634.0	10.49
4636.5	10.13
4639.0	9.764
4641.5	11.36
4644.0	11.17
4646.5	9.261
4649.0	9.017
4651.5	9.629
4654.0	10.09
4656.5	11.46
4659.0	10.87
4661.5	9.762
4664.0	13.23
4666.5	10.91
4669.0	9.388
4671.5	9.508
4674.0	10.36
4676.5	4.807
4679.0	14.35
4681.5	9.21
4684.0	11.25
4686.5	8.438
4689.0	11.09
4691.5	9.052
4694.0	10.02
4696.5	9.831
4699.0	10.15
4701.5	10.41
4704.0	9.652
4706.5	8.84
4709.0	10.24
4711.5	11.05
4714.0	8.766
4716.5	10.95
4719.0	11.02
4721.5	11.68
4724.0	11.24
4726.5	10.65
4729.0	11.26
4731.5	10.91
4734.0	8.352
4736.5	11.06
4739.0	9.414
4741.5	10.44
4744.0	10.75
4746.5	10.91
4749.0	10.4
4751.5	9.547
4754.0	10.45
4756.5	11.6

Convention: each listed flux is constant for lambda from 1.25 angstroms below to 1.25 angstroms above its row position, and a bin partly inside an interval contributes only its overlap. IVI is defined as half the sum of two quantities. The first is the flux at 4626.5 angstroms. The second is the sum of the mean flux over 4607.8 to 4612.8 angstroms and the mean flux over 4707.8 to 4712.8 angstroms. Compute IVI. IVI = 16.1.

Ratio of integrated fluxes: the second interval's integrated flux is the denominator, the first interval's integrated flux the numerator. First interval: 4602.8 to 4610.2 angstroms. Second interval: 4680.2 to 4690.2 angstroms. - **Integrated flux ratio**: 0.8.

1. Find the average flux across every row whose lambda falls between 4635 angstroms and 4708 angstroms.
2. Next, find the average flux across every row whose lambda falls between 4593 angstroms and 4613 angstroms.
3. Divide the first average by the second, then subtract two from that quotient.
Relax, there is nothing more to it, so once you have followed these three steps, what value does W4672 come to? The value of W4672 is -1.00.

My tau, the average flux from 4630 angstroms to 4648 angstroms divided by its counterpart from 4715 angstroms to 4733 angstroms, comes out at 0.95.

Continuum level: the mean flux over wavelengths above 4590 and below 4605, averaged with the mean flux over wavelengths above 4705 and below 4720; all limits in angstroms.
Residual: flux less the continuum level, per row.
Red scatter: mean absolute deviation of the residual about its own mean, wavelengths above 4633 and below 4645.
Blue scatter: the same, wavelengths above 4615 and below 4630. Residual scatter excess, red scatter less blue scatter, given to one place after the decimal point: -0.1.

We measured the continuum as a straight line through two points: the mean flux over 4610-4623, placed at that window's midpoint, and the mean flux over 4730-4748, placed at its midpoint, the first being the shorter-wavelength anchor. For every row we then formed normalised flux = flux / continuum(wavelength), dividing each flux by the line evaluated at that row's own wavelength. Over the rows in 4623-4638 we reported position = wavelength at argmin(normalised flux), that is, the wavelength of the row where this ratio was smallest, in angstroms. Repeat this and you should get 4636.5 angstroms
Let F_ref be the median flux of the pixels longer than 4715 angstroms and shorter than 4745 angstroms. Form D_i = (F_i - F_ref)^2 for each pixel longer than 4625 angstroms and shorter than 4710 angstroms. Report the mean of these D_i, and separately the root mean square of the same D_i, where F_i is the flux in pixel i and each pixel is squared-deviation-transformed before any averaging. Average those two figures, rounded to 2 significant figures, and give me 5.0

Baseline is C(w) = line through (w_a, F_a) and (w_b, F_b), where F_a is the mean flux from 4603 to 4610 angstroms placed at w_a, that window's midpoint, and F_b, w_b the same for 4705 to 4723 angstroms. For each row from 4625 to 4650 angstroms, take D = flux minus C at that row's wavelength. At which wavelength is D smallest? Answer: 4649.0 angstroms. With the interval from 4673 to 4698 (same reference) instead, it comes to 4676.5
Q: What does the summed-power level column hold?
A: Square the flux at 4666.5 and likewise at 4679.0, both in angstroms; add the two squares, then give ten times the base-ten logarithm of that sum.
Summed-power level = 25.1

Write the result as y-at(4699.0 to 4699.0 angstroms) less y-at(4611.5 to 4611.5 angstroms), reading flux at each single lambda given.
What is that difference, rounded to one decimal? -1.3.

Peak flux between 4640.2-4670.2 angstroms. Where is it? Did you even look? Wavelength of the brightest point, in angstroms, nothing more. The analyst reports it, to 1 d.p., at 4664.0 angstroms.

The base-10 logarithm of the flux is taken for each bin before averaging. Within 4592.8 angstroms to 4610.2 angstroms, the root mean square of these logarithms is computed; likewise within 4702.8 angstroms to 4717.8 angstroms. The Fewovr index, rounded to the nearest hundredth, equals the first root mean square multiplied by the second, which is 0.99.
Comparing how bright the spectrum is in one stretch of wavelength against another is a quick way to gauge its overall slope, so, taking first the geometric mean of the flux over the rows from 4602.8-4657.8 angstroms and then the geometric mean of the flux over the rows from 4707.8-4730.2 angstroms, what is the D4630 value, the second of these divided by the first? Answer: 1.01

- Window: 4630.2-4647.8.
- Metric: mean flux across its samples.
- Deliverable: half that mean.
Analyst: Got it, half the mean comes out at 5.3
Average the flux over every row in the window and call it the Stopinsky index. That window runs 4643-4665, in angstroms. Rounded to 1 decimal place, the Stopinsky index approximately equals 10.5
